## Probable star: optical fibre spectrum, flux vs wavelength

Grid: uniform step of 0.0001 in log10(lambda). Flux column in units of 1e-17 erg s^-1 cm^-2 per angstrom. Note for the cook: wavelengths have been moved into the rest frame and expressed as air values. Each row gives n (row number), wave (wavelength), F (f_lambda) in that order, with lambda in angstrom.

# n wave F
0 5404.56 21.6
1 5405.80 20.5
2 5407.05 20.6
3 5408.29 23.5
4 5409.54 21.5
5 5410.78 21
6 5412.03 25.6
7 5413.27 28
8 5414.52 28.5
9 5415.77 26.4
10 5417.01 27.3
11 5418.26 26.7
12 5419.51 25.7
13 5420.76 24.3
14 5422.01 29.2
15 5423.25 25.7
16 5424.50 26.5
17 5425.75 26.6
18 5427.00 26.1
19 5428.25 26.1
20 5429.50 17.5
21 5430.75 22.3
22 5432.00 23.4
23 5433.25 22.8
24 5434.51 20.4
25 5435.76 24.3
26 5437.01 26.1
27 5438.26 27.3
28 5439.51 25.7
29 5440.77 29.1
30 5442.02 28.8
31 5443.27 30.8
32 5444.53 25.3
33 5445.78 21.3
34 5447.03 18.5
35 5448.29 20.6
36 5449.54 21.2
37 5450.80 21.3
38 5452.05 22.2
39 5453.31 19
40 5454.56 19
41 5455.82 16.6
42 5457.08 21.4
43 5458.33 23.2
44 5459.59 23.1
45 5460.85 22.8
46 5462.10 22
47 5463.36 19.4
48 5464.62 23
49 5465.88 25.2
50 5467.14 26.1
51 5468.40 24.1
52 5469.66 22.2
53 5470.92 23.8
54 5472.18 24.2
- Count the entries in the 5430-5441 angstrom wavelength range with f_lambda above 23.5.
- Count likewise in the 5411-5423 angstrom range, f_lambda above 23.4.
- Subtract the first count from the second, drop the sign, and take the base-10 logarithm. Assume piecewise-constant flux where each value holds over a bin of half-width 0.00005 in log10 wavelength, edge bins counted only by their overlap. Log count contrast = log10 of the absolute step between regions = 0.60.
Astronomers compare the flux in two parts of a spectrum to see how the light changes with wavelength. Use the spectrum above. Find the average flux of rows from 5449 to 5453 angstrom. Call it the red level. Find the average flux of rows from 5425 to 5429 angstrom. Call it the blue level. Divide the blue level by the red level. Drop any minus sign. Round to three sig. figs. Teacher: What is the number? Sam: 1.22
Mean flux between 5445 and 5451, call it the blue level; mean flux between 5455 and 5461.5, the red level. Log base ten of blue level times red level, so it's 2.64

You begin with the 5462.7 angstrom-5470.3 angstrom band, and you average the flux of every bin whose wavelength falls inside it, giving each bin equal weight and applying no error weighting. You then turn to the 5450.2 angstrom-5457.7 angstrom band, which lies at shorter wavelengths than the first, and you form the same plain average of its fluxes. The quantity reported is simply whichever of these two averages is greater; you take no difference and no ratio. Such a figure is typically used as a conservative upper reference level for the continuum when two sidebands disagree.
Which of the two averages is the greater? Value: 23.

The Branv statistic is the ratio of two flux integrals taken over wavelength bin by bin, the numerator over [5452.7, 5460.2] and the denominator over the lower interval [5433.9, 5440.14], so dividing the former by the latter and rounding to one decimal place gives 1.0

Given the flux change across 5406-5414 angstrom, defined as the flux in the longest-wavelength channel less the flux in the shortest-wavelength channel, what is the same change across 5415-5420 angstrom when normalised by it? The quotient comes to -0.1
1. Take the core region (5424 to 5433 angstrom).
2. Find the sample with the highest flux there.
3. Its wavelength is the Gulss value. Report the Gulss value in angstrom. 5425.75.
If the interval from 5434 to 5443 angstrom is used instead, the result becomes 5440.77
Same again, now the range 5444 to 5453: 5444.53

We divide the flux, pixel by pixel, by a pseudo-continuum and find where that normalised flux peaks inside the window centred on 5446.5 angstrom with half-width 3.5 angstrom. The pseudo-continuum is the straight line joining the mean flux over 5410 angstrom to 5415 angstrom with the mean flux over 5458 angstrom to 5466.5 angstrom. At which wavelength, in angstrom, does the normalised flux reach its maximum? 5443.27 angstrom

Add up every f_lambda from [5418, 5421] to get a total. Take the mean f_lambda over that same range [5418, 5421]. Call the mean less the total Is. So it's -51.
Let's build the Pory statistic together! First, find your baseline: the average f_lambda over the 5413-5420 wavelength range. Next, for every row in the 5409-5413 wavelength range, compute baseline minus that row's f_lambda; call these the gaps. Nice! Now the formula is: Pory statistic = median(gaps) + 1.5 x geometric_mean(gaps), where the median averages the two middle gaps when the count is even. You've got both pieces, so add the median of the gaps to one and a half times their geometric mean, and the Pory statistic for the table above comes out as 11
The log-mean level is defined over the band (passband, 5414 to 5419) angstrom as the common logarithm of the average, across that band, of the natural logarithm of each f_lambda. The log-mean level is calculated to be 0.519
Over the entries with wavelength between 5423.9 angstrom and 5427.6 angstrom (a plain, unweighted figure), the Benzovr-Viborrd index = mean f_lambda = 26.4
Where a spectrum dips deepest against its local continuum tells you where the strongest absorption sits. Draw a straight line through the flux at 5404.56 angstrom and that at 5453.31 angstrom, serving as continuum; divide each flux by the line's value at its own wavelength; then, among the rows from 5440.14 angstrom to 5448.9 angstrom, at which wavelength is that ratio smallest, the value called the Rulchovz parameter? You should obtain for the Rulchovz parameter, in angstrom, 5447.03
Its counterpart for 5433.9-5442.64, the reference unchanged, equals 5434.51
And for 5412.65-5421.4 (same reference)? 5420.76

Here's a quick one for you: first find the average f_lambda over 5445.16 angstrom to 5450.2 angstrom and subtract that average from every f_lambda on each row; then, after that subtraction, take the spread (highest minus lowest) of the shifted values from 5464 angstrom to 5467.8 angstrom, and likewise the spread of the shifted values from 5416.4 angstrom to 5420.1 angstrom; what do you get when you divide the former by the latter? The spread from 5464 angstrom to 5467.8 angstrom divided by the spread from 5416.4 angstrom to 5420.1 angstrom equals 1.9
